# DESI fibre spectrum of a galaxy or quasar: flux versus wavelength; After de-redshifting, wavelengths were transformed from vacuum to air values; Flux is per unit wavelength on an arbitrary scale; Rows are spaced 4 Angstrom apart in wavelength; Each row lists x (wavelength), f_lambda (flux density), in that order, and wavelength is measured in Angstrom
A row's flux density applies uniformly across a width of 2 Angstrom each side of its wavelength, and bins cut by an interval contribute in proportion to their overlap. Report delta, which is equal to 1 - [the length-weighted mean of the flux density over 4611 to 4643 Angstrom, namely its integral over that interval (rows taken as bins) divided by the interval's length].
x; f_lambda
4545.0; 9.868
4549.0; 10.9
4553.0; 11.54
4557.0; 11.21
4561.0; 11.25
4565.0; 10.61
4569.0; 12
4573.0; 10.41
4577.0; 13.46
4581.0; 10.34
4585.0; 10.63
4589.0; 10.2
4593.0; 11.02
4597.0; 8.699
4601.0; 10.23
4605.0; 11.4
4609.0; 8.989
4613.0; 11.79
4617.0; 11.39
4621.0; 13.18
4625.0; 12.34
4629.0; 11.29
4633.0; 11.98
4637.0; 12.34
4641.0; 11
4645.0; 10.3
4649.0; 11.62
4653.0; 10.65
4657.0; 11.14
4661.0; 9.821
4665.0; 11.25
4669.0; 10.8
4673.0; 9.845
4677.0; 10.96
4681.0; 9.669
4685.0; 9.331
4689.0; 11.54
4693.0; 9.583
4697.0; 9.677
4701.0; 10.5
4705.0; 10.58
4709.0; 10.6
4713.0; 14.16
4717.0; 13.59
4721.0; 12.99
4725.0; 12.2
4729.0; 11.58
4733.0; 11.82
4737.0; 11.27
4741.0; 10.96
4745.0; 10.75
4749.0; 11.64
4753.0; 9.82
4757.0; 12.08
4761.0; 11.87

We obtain -10.9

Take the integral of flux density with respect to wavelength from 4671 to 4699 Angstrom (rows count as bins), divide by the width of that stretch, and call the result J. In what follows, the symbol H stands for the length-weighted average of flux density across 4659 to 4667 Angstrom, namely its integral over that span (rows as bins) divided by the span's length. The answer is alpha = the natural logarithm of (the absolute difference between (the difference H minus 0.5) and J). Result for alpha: -3.0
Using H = 10.5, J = 10.1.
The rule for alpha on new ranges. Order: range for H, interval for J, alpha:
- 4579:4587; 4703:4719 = 0.8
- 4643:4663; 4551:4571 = 0.1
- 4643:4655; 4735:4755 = -0.6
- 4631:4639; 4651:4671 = -0.1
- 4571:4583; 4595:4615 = -0.4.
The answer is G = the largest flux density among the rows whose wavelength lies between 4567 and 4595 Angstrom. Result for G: 13.46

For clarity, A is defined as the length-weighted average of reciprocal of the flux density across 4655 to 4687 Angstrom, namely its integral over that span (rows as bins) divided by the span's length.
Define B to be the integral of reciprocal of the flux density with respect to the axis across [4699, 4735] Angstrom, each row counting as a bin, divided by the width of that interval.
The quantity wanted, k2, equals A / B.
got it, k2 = 1.15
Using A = 0.097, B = 0.084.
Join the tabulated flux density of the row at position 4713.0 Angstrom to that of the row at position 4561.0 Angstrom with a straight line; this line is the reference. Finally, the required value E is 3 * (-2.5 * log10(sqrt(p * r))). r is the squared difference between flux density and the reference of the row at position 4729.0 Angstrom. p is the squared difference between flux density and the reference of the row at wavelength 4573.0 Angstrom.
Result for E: -3.7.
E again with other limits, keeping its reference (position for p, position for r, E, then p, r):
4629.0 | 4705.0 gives -4.8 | 1.6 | 11.7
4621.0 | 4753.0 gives -4.5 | 0.6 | 26.1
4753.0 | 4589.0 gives -6.8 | 26.1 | 2.5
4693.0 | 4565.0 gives -3.6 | 17.6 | 0.5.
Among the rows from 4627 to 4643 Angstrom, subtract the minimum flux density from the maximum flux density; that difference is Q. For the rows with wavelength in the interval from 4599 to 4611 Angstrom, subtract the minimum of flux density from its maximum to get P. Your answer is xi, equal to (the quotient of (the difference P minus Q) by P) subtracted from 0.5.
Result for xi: 0.1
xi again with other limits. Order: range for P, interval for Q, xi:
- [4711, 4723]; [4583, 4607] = 1.8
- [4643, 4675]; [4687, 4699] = 0.6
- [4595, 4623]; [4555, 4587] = 0.2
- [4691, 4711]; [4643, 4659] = 0.8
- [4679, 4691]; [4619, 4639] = 0.4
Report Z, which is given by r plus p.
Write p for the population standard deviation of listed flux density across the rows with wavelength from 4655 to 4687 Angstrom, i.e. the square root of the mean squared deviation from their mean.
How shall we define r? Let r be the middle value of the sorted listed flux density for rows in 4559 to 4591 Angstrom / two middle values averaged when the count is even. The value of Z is 11.33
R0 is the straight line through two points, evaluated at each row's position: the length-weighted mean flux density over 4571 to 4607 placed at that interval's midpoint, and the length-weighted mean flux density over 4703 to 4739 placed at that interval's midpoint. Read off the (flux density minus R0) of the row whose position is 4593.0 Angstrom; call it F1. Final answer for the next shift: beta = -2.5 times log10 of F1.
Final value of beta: 1.4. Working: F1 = 0.3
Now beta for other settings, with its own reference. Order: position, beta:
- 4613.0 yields 0.2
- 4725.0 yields 2.9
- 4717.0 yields -0.5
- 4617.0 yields 1.0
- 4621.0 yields -0.8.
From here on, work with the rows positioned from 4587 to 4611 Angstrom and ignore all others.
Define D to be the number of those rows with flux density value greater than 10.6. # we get 2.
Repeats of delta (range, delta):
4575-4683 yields -10.0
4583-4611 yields -9.2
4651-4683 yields -9.5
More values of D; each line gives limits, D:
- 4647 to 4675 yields 5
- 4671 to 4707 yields 2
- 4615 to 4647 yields 7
